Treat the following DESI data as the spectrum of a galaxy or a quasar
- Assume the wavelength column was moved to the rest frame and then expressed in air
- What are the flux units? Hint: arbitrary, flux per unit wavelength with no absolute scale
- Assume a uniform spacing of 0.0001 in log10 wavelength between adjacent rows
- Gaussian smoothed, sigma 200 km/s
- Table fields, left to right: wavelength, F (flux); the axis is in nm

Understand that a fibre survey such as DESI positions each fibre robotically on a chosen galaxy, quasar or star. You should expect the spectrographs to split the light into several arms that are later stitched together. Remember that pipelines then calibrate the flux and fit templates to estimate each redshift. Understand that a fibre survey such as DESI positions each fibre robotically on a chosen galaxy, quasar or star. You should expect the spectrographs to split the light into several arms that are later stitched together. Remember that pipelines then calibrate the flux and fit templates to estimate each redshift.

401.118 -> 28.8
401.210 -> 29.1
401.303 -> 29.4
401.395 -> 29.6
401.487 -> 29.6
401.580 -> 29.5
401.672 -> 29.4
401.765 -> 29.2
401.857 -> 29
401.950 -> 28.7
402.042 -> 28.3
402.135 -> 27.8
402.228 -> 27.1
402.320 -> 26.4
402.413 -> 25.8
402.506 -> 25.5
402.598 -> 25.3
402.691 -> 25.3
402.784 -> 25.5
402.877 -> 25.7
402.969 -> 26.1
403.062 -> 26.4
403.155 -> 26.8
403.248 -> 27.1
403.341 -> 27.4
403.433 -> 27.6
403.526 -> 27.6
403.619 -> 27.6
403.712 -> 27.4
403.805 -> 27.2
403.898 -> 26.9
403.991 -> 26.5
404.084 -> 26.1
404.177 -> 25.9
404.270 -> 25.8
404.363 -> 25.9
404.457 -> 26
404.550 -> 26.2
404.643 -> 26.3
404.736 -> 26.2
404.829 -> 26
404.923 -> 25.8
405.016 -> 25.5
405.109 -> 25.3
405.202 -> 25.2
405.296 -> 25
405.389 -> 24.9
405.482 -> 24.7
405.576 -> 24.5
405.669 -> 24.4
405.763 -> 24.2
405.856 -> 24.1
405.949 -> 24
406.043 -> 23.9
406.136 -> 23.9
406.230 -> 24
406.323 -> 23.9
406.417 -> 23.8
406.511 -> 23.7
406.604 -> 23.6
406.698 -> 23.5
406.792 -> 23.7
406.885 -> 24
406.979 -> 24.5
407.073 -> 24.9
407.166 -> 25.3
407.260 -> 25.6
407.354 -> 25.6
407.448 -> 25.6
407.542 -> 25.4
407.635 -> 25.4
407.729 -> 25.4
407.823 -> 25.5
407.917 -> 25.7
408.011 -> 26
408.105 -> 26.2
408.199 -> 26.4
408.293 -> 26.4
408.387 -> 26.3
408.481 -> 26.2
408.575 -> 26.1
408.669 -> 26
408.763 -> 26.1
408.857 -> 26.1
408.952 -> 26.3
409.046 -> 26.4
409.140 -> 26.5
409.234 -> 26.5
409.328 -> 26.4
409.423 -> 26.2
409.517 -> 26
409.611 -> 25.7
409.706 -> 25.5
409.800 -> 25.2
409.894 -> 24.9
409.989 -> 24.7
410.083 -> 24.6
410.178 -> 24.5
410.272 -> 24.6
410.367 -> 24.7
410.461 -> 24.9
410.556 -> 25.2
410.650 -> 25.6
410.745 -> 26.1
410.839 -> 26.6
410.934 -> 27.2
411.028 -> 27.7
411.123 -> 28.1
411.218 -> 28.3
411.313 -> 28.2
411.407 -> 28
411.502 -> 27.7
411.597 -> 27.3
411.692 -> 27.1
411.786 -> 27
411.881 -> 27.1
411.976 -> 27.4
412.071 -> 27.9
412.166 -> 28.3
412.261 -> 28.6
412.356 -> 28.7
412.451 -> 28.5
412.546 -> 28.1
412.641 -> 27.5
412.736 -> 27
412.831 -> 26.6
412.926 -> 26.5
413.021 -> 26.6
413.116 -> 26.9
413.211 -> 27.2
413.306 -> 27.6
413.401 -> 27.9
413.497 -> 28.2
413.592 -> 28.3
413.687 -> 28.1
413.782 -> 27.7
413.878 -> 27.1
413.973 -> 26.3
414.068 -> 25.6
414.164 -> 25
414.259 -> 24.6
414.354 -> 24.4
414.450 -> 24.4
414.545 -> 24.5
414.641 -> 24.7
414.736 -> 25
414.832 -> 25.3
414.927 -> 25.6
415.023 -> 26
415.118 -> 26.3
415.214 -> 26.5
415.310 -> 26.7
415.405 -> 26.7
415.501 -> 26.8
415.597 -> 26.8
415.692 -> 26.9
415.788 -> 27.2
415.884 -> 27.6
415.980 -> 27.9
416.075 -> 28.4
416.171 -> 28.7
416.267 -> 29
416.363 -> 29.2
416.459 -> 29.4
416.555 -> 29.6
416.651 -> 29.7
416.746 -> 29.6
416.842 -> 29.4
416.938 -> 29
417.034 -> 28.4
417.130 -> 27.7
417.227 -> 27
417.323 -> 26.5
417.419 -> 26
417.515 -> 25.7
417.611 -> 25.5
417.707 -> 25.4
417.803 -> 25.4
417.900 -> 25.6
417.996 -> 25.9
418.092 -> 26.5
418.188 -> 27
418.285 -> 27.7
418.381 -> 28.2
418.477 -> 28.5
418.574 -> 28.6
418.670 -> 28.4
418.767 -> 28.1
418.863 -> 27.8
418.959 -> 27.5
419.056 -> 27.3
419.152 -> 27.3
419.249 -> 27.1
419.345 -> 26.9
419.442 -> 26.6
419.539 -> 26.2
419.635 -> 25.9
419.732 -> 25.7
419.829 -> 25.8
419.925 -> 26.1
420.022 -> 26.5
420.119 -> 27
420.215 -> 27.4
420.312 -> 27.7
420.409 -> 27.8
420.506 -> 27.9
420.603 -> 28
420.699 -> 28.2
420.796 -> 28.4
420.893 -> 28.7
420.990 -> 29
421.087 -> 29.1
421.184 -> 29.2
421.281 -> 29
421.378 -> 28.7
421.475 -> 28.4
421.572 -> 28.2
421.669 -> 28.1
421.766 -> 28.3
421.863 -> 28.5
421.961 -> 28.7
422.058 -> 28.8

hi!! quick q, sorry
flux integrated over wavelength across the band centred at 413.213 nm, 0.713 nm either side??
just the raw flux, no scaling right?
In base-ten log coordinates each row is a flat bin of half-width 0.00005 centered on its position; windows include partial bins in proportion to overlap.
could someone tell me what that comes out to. 39.1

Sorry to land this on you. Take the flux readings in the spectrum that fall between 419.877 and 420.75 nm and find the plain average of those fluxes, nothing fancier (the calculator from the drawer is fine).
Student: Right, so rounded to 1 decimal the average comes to 27.4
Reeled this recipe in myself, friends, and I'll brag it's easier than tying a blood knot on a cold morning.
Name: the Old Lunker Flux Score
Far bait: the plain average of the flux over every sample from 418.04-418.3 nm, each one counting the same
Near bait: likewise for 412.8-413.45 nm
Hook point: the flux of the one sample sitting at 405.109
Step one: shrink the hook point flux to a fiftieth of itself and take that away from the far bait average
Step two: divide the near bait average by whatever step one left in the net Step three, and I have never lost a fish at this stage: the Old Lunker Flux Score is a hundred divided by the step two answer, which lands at 98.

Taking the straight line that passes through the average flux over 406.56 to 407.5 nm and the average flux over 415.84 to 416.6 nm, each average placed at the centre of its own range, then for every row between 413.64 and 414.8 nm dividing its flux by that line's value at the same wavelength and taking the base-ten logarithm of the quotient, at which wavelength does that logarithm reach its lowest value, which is 414.450 nm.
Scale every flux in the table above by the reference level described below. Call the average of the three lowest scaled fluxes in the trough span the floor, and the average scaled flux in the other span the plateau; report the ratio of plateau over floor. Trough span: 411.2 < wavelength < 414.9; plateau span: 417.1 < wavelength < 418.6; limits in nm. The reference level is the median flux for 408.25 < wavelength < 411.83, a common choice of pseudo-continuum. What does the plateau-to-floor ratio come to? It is 1.09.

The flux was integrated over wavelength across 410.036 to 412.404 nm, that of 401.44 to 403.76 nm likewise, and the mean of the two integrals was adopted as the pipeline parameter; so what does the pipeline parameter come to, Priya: 63.4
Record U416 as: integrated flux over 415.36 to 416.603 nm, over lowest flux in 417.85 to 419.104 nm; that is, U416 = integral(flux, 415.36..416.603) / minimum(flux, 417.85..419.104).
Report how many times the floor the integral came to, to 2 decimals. 1.36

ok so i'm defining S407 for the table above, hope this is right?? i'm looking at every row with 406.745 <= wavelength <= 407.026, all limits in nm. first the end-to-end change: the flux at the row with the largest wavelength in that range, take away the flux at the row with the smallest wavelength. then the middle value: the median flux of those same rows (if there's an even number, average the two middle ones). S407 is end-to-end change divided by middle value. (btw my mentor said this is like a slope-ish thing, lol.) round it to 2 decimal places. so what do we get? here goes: 0.03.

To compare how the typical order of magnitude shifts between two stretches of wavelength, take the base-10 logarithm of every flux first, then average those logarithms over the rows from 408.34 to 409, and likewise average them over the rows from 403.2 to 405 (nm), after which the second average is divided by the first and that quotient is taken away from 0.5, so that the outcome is -0.505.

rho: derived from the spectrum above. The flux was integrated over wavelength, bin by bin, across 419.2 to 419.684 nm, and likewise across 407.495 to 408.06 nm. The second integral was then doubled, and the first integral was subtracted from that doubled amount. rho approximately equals 16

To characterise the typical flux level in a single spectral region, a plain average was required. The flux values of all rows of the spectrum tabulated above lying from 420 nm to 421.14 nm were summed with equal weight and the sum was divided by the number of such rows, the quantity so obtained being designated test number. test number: 28.0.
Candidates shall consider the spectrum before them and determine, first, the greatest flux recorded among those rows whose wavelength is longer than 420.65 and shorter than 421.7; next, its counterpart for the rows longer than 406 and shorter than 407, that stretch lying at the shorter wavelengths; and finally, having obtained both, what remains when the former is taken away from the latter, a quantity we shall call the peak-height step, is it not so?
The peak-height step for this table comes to -5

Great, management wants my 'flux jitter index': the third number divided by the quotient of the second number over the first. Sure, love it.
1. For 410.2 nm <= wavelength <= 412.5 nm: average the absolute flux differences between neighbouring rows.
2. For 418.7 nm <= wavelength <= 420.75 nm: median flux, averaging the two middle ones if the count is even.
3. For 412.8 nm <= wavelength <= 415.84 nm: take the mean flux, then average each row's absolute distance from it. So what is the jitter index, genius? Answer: 0.010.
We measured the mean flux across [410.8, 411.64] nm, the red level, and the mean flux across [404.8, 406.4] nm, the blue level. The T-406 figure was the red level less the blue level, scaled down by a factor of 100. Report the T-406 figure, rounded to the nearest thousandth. 0.030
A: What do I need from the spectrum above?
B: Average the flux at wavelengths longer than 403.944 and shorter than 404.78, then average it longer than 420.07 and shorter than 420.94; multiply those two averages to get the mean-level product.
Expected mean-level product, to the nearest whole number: 728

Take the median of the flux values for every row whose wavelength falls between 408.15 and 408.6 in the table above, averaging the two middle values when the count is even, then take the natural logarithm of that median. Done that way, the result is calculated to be 3.27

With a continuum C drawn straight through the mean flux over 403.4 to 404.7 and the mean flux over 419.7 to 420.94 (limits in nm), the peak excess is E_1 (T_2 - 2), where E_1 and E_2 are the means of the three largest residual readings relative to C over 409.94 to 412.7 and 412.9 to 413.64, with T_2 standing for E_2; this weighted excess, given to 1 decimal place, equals -1.5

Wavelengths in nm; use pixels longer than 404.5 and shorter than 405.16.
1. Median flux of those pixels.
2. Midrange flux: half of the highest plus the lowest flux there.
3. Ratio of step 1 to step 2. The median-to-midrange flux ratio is 1.01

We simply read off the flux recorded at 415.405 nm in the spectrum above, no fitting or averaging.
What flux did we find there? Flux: 26.7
